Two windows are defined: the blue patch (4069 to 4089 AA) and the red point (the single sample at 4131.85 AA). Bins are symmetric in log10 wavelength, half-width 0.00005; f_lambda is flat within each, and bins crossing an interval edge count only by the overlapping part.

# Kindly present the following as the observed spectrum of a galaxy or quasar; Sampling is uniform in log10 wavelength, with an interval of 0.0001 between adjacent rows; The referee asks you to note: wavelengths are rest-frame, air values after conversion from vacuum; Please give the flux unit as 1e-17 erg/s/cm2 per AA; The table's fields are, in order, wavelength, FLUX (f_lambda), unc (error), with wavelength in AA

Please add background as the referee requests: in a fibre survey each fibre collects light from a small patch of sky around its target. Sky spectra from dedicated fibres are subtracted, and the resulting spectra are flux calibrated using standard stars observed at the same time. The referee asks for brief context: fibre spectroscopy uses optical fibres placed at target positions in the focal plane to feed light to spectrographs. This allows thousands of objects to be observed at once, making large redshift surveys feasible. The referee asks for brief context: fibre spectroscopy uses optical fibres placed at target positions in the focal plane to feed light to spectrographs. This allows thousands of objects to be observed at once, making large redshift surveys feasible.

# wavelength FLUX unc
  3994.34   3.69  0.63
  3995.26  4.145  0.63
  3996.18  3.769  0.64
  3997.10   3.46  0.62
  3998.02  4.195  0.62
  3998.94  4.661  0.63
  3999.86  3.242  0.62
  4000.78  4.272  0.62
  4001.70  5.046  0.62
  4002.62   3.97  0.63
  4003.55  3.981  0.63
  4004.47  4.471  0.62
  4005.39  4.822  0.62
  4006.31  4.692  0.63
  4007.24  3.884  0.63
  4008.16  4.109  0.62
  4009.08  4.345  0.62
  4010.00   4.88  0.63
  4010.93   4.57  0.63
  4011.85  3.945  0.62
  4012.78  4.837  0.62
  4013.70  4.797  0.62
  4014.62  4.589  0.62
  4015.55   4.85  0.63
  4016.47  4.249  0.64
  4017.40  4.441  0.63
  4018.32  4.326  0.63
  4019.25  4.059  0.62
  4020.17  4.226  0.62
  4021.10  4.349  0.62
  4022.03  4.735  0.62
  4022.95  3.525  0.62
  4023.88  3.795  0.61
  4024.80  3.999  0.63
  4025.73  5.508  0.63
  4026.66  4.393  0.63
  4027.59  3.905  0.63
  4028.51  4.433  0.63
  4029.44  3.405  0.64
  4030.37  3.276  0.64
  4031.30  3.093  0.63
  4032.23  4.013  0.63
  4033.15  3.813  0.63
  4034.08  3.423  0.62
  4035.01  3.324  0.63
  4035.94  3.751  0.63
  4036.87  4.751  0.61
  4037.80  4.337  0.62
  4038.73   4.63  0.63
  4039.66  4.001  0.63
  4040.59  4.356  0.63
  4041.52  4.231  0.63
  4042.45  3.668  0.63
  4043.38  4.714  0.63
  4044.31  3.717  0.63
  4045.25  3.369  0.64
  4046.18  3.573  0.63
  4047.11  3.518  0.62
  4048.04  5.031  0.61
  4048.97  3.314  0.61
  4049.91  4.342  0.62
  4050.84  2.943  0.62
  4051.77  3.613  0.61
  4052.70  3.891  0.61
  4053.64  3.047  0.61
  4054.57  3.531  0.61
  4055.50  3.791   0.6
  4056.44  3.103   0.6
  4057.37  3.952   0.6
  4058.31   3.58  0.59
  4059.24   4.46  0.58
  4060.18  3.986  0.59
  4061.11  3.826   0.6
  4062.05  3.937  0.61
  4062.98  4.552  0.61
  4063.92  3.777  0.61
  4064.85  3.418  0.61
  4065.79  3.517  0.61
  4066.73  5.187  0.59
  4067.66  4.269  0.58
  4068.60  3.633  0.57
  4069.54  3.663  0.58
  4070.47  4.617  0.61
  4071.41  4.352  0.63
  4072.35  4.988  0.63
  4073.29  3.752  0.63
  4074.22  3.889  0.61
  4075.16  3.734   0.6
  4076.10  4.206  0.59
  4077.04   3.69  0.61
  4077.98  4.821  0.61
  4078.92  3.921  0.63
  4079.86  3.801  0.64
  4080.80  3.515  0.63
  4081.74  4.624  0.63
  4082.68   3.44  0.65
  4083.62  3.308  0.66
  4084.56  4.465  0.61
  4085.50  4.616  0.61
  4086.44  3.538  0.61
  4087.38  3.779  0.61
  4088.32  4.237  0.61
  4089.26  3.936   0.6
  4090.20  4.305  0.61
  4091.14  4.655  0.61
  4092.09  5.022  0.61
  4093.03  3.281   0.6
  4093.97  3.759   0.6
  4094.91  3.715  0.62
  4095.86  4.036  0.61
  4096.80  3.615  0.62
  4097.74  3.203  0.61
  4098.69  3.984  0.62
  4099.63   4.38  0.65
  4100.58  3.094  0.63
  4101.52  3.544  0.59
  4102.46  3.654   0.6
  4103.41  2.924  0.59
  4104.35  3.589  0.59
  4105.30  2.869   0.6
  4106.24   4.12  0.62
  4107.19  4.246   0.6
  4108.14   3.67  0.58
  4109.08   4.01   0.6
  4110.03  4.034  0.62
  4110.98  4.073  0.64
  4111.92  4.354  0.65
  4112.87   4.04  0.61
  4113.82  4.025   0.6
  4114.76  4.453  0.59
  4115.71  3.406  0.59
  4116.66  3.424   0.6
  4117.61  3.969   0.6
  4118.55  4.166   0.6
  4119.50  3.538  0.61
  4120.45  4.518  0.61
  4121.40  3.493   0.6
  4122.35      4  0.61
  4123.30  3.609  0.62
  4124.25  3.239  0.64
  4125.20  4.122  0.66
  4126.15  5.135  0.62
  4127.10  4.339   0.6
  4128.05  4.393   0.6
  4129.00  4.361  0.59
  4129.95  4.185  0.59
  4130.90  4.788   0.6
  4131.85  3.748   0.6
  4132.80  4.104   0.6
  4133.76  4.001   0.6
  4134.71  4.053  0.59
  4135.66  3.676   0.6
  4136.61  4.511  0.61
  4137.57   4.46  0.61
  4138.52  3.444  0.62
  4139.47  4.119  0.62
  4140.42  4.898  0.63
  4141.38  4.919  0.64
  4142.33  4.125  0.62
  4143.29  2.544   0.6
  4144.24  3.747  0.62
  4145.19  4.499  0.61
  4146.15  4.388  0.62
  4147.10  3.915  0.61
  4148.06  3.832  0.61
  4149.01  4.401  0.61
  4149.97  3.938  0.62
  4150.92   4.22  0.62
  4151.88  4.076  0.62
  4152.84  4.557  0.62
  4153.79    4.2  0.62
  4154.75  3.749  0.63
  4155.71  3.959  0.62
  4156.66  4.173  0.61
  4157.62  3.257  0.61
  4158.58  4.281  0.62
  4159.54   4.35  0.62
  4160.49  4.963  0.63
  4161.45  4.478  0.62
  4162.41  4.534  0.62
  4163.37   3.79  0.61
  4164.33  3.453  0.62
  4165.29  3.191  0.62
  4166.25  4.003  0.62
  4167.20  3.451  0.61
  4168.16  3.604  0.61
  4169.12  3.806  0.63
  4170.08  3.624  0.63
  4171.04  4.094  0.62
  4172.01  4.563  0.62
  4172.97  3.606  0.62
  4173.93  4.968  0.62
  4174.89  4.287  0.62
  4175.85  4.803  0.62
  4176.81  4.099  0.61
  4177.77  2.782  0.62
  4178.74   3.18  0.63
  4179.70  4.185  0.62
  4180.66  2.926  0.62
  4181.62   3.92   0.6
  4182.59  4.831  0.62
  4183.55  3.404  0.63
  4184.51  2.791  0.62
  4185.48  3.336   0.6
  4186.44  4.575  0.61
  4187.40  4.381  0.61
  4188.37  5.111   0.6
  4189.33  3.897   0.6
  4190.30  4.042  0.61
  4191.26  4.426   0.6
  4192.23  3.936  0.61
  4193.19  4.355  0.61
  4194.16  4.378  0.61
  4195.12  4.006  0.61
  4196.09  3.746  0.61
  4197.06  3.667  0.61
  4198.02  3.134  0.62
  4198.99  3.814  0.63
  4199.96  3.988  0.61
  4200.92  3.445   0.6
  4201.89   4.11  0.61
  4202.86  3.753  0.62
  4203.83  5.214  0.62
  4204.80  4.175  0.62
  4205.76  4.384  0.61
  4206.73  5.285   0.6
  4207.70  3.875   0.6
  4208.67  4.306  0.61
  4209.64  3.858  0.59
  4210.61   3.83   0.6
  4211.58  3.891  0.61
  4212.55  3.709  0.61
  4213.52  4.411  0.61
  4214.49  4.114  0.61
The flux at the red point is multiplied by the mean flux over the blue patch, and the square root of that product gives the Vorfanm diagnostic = 3.89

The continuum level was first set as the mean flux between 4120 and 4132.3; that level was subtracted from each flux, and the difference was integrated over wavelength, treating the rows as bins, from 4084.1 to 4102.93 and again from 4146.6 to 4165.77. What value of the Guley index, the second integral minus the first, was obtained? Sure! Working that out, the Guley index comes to 2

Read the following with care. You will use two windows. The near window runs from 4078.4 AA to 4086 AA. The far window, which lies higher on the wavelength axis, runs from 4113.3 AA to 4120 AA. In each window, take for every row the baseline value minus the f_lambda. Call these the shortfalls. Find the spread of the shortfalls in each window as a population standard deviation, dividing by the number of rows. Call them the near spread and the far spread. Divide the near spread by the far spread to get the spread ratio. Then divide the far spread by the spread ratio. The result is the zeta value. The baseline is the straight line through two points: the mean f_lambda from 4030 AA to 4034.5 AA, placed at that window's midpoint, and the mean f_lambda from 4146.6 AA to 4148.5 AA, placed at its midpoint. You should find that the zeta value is 0.3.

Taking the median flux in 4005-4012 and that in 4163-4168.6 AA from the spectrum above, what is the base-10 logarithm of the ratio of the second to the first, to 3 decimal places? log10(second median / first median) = -0.102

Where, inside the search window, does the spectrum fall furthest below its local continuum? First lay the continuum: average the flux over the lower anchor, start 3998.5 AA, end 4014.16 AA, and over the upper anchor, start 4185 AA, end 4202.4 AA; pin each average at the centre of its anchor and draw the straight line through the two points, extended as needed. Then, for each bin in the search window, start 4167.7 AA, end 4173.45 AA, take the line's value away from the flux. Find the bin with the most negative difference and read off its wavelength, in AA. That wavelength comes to 4168.16 AA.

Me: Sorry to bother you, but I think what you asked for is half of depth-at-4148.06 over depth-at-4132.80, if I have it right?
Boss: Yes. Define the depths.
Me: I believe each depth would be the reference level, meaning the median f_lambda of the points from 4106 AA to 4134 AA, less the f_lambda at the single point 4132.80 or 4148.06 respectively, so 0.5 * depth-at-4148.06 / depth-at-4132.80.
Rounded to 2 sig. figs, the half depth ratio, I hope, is -2.4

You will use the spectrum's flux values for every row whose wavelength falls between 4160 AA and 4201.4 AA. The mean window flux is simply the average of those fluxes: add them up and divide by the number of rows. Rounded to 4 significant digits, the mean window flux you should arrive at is 3.944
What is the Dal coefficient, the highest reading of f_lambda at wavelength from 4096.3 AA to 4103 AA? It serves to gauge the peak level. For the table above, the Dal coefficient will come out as 4.38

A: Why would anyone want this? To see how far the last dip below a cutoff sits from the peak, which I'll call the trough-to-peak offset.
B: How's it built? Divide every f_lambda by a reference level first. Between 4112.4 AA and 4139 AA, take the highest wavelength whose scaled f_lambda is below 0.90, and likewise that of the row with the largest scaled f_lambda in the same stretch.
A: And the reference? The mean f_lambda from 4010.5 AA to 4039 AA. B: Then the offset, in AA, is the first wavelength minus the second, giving 12.4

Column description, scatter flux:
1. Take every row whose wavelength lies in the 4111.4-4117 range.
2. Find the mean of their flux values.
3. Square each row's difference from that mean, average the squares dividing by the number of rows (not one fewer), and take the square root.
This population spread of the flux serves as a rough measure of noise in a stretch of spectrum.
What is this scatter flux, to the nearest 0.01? 0.41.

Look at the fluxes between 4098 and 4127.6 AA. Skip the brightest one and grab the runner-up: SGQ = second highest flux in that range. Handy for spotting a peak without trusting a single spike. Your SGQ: 4.518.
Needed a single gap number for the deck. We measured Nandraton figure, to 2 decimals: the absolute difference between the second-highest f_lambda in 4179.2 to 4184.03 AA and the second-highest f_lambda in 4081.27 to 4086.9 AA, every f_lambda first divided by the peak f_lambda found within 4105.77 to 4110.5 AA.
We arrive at 0.10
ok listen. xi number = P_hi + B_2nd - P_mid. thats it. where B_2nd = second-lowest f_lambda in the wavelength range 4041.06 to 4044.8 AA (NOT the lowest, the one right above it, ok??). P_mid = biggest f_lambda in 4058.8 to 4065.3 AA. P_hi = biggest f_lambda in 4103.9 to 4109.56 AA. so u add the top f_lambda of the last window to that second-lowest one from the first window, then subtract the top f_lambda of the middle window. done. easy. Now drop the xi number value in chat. 3.41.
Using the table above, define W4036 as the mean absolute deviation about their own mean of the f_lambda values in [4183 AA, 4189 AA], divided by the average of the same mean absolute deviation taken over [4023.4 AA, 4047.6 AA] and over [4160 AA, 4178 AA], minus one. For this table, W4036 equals 0.60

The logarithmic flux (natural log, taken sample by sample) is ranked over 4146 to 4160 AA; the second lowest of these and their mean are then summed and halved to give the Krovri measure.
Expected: 1.36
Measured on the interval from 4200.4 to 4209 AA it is 1.38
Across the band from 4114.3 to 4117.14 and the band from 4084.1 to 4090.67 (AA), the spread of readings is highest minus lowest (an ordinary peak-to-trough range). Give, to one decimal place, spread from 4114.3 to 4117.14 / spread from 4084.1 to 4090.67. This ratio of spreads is 1.0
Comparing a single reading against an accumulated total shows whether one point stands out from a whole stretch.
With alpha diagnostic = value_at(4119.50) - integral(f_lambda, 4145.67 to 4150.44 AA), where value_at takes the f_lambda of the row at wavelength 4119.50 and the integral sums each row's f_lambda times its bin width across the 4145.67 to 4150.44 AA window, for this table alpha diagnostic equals -16.0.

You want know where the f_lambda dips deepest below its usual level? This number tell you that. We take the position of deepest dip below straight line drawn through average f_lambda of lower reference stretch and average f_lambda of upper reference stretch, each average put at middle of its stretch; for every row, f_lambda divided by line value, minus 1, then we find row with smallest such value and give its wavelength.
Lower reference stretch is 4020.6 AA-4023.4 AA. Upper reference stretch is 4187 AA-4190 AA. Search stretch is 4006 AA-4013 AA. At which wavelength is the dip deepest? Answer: 4007.24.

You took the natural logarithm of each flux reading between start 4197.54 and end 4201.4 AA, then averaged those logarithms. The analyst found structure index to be 1.28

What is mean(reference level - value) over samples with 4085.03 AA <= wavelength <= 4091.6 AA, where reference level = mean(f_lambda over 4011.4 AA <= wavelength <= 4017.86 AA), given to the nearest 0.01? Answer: 0.38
